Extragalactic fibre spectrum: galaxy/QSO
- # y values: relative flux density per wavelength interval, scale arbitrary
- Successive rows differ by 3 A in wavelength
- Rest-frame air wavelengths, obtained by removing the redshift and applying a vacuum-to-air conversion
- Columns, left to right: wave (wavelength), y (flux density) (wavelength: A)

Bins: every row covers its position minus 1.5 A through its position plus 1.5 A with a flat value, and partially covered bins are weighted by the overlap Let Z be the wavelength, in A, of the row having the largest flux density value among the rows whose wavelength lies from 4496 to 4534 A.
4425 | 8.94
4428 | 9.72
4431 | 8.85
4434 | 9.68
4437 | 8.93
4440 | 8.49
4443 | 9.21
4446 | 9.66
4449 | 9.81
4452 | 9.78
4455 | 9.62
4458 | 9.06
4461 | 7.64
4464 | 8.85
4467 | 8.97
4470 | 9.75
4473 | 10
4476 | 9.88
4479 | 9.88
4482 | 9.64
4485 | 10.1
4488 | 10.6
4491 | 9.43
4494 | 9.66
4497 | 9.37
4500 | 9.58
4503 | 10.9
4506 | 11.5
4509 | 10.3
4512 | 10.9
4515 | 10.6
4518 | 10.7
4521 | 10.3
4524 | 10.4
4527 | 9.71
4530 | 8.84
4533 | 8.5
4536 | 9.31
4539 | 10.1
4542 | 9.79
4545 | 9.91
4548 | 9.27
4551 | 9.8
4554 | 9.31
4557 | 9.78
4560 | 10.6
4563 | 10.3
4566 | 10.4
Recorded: 4506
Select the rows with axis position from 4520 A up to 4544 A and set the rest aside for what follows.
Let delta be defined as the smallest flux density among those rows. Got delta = 8.5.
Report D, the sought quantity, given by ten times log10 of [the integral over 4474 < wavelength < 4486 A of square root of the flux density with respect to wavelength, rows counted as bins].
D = 15.8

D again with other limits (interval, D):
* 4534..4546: 15.7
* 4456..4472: 16.8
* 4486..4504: 17.5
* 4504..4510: 13.0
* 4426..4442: 16.8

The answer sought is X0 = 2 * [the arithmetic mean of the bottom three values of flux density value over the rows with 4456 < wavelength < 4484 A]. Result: 17.0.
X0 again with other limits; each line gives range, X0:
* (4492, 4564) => 17.7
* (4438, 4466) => 16.7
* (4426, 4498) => 16.7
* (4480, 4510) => 18.9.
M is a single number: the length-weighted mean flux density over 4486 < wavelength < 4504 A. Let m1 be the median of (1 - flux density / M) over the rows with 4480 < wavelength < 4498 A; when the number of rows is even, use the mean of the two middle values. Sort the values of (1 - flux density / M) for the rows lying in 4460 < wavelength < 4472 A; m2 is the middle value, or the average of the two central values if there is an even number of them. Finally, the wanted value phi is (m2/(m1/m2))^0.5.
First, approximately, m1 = 0.03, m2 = 0.10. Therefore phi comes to 0.6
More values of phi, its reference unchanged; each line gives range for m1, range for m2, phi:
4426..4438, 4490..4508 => 0.1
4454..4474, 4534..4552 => 0.0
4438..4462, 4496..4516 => 0.3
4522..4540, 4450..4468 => 0.5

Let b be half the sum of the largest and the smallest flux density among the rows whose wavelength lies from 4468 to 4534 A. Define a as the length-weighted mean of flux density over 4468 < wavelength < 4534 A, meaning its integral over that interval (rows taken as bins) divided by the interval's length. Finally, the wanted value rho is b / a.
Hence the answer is 0.997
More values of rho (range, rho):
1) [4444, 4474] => 0.948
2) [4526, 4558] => 0.981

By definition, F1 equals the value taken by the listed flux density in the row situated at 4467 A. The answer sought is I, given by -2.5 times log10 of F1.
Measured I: -2.38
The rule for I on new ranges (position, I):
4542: -2.48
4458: -2.39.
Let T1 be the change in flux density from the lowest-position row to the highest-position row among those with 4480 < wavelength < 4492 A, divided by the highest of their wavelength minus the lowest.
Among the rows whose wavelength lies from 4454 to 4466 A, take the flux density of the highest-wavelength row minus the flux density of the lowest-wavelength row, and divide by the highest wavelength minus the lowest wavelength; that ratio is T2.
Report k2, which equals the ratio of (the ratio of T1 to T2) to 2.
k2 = 0.1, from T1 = -0.023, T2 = -0.09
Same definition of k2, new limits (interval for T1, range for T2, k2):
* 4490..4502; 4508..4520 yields 0.2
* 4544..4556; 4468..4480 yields -2.3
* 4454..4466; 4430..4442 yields 1.1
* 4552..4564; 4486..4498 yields -0.4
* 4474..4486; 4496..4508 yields 0.1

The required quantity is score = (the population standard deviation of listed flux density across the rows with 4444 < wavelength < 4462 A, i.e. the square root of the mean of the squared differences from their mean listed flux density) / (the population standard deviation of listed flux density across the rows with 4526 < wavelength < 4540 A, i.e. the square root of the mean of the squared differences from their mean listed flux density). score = 1.3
